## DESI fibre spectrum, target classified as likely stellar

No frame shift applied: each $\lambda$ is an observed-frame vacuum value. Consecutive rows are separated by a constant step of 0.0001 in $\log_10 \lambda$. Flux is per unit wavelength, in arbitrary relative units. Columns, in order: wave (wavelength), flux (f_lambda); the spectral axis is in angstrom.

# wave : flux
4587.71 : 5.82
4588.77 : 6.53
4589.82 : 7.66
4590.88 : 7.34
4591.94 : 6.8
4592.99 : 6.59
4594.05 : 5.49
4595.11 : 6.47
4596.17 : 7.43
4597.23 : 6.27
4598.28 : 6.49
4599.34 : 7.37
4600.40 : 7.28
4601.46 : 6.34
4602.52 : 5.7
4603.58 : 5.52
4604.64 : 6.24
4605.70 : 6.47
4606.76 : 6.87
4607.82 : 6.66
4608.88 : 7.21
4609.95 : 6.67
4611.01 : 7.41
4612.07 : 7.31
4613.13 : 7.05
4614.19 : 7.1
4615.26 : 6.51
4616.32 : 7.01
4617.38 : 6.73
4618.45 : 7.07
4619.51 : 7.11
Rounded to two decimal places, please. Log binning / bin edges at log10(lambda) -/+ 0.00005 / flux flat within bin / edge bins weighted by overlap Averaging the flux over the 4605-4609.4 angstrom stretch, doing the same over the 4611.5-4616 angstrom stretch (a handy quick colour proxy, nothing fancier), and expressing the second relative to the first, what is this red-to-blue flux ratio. 1.03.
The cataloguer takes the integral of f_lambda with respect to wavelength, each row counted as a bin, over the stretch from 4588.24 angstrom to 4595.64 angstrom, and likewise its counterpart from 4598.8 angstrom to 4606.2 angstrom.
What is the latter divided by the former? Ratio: 0.96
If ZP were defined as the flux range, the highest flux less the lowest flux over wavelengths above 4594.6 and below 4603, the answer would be 1.7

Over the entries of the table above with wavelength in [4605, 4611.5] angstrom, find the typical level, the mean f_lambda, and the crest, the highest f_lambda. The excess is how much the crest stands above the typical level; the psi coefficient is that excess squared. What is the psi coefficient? 0.3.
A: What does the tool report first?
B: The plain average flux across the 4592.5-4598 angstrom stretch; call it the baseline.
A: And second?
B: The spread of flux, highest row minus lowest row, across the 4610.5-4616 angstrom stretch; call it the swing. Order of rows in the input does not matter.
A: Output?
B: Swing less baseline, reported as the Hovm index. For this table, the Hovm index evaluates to -5.55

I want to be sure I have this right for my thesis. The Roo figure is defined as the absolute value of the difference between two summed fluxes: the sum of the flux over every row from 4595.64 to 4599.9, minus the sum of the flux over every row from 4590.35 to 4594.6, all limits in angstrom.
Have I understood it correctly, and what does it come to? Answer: 1.3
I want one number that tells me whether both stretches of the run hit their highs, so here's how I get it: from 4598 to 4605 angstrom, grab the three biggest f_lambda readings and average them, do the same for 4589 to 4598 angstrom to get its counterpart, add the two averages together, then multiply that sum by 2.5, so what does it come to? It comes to 36.3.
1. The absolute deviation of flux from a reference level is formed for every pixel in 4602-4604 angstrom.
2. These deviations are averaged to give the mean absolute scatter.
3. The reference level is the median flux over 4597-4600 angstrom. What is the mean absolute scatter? 0.88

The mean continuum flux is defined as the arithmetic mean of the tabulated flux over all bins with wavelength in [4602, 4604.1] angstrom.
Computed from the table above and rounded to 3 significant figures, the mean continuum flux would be 5.61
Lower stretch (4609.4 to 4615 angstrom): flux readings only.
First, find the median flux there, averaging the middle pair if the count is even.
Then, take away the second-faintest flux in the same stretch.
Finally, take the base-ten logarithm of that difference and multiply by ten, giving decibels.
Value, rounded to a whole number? -13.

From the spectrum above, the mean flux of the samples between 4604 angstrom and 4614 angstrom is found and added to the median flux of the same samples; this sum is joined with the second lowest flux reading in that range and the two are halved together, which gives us 10.1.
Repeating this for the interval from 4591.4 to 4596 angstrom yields 9.7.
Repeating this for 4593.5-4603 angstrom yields 9.4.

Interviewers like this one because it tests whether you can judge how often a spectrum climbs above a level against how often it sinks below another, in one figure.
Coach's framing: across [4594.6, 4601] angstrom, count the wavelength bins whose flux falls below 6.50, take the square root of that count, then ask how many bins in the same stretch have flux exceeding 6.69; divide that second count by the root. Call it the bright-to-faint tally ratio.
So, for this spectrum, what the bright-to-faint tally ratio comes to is 1.7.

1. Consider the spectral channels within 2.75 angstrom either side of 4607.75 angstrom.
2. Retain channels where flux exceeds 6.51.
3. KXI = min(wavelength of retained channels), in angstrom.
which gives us 4606.76 angstrom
